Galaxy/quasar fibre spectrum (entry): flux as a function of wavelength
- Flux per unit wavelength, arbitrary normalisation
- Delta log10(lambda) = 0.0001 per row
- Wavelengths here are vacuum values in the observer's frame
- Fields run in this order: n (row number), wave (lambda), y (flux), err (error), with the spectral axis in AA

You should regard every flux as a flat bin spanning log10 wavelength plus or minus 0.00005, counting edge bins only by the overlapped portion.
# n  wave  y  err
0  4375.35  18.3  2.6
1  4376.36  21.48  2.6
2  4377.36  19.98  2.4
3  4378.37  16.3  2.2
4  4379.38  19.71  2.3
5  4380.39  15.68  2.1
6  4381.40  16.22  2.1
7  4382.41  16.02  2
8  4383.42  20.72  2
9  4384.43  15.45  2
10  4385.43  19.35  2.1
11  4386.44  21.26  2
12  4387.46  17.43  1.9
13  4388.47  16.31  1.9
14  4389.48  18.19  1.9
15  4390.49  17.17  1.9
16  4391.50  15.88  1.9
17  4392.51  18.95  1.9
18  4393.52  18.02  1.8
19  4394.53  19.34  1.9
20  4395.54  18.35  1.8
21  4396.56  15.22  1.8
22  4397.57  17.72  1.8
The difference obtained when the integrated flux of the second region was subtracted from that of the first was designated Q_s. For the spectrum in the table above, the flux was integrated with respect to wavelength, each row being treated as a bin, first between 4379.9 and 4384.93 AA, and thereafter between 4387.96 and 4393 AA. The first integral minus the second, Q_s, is -3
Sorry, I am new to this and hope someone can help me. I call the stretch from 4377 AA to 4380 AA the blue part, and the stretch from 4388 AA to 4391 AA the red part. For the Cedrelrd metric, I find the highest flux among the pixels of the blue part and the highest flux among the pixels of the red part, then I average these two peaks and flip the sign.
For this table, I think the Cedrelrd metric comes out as -19.1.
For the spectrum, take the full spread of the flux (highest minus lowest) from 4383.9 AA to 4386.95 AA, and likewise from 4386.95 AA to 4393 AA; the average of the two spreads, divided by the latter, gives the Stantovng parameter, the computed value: 1.4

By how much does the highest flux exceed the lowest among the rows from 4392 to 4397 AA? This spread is 4.1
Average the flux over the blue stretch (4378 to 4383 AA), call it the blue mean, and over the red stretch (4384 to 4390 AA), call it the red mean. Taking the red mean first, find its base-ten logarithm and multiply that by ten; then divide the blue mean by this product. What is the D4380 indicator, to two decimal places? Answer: 1.34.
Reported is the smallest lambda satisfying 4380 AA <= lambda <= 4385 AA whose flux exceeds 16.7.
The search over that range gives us 4383.42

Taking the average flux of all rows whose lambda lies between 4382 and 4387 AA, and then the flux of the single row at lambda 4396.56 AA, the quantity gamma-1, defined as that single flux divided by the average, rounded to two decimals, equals 0.82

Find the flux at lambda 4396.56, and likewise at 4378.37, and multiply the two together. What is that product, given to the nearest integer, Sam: 248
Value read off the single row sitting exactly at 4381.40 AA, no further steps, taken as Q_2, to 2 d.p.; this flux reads 16.22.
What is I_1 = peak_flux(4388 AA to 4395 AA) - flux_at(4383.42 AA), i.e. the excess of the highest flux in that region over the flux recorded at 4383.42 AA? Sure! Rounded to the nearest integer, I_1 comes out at -1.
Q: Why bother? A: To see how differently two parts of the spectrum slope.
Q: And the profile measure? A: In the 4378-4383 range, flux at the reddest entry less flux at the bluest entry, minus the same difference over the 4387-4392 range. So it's 1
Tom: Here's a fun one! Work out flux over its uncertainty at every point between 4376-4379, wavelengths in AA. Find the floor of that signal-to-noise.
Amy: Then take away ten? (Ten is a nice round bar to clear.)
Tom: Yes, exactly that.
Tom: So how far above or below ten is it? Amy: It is -2.6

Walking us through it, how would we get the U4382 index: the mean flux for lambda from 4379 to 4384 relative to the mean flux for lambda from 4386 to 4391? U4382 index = 0.98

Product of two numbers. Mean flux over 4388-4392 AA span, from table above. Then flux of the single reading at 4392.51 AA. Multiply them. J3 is 320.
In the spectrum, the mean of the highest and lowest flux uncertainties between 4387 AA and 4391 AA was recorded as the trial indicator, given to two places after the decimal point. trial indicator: 1.90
